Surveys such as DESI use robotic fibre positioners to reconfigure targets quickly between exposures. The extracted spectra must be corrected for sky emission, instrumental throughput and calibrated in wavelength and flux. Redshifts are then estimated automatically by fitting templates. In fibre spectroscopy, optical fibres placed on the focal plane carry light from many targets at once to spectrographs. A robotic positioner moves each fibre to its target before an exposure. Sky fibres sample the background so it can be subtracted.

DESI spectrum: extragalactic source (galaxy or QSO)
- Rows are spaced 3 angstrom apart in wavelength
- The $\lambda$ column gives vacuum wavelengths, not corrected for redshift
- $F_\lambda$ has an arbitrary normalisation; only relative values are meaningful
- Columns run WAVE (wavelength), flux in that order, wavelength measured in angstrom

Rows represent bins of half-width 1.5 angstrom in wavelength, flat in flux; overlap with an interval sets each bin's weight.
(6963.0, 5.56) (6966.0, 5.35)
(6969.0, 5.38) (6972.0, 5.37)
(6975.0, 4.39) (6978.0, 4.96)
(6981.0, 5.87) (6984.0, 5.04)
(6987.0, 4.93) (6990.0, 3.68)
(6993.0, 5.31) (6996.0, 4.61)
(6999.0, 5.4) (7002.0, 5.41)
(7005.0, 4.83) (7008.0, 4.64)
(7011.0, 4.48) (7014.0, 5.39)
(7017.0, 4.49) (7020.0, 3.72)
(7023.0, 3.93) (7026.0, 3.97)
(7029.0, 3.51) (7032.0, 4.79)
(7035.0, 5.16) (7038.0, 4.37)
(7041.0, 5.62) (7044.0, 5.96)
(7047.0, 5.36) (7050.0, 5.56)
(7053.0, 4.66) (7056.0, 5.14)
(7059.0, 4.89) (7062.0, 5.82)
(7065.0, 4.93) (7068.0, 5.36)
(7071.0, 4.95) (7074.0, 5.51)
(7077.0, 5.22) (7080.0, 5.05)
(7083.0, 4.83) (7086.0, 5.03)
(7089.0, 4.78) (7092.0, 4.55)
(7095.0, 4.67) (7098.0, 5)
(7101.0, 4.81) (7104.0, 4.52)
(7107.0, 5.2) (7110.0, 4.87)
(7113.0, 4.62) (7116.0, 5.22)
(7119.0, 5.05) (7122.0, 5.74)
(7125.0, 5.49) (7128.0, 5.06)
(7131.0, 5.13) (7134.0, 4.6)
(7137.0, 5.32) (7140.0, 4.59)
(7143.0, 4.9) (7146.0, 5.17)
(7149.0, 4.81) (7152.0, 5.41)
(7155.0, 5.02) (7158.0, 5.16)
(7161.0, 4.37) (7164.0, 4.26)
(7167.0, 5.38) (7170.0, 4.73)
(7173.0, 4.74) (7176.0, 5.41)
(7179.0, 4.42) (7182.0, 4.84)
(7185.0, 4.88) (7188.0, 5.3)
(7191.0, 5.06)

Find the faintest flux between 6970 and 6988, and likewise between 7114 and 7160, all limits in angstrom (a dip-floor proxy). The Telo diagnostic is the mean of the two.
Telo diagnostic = 4.49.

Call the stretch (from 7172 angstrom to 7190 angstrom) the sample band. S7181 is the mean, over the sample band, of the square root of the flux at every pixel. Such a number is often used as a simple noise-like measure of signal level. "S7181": 2.22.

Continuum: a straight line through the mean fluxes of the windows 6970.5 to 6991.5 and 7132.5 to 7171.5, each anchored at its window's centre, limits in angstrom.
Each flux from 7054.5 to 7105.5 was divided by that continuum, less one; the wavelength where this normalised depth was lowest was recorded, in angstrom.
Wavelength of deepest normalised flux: 7104.0 angstrom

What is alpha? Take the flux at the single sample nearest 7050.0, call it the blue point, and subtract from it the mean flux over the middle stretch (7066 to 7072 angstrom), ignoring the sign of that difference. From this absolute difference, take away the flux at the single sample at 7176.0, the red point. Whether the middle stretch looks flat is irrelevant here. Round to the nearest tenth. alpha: -5.0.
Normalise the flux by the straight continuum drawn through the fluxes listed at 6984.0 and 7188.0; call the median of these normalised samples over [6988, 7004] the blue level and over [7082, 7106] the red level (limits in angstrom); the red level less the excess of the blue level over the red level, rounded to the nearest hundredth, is 0.80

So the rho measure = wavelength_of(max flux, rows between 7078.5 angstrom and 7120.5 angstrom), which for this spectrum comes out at 7116.0 angstrom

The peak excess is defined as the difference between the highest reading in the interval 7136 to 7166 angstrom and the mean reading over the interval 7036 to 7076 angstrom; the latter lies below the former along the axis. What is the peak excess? 0.17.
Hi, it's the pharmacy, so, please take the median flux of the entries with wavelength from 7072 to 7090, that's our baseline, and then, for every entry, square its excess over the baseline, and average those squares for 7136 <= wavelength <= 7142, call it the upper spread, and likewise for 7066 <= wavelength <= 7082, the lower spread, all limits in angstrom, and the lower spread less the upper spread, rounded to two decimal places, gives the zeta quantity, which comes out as -0.07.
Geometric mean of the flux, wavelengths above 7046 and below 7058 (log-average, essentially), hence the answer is 5.17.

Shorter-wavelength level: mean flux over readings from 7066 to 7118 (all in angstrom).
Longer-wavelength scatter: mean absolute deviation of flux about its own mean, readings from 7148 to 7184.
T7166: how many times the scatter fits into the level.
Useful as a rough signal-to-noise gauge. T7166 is 15.0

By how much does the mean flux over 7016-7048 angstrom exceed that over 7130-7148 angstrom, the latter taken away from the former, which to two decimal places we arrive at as -0.33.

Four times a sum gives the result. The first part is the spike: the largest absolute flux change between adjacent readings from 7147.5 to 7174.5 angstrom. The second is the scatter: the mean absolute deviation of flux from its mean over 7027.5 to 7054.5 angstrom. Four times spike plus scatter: 6.8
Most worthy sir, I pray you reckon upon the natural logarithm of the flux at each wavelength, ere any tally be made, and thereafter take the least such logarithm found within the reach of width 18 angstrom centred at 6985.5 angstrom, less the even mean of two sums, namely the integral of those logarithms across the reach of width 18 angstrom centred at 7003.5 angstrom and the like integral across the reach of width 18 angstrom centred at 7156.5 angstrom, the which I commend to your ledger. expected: -27.1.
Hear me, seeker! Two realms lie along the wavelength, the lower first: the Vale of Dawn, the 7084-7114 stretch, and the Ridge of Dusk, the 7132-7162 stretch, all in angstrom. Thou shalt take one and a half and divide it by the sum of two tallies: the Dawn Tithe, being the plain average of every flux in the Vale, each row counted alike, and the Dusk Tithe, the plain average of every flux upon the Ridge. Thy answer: 0.154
